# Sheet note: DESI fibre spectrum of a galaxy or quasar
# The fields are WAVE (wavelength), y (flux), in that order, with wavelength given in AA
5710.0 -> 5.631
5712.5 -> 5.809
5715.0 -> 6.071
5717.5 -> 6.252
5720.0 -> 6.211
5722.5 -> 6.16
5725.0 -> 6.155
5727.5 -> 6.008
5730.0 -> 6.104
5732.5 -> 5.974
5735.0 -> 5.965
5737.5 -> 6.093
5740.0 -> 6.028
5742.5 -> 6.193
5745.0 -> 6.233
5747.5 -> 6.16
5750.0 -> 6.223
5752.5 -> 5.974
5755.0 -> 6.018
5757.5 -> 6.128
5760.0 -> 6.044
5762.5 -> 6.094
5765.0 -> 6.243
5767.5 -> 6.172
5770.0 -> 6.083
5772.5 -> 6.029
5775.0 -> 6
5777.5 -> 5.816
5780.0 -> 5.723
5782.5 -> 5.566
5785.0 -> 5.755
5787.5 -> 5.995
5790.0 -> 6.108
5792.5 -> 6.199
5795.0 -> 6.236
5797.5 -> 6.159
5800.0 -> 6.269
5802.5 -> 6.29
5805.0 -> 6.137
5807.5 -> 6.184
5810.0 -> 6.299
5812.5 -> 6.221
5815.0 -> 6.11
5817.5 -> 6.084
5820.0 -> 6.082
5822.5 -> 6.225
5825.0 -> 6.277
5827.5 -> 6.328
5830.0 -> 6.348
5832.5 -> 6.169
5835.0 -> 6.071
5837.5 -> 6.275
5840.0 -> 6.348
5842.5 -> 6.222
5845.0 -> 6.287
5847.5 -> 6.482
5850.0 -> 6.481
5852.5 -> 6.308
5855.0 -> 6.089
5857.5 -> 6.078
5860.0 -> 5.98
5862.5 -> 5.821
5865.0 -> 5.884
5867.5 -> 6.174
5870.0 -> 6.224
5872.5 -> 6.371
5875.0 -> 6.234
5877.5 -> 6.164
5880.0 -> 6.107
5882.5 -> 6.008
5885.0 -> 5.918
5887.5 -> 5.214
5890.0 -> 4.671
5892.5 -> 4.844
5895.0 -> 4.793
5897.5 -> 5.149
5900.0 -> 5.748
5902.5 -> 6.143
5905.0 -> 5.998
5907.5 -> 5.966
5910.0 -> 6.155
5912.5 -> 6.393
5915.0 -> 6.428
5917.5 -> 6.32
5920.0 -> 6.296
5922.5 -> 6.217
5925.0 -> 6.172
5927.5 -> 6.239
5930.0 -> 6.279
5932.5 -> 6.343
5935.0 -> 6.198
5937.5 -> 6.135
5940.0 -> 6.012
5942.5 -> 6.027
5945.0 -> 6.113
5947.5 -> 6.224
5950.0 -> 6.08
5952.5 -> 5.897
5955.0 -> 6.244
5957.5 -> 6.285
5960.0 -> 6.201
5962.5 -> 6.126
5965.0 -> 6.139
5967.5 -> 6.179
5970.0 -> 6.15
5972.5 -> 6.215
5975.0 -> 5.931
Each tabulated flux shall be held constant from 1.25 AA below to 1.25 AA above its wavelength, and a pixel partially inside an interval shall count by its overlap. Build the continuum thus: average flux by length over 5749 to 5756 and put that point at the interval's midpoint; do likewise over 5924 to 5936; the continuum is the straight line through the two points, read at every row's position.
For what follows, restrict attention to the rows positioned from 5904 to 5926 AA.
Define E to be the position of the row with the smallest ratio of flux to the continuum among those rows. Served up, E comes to 5907.5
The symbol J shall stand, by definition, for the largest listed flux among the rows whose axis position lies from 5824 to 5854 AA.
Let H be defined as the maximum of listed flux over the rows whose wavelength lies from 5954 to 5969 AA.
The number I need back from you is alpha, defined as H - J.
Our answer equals -0.2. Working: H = 6.285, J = 6.482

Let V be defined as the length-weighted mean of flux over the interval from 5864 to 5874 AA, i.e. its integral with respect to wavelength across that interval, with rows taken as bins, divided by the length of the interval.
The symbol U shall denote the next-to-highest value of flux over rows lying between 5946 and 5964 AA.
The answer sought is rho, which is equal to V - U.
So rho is -0.1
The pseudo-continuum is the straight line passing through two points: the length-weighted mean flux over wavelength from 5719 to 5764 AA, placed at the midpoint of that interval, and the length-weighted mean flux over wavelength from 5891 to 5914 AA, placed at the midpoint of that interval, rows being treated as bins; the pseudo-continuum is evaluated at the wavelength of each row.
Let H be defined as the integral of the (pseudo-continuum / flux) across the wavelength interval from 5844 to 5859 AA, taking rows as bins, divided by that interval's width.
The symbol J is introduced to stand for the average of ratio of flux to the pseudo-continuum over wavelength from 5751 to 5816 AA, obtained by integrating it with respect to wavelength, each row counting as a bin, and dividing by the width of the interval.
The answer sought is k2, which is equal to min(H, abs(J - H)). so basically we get 0.087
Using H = 0.93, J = 1.01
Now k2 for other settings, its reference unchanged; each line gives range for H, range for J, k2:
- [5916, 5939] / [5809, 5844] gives 0.157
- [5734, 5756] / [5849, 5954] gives 0.056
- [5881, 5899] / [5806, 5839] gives 0.045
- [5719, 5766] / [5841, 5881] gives 0.069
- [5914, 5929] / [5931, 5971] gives 0.208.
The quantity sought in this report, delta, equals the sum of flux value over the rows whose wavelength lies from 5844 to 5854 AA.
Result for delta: 26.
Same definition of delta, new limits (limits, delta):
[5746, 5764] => 43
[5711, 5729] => 43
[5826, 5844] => 44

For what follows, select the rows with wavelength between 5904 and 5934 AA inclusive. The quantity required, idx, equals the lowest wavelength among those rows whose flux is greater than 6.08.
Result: 5910.0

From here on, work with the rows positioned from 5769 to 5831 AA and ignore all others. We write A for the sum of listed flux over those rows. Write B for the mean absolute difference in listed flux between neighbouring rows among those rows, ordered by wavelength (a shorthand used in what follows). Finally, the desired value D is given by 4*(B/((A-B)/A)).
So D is 0.37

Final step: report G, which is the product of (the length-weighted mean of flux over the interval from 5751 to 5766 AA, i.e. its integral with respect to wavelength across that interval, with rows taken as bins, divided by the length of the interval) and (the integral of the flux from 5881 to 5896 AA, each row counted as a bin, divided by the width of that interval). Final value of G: 32.0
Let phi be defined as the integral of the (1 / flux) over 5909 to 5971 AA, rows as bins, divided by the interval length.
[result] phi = 0.1615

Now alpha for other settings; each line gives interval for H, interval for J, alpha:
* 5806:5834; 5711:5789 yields 0.1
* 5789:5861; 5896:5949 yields 0.1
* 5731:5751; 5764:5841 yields -0.1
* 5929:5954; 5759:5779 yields 0.1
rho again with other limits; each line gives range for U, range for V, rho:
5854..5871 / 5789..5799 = 0.0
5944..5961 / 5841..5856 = 0.1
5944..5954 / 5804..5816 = 0.1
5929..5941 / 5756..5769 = -0.1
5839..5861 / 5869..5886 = -0.3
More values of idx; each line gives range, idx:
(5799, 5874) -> 5800.0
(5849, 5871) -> 5850.0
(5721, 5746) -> 5722.5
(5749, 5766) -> 5750.0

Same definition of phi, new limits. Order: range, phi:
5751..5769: 0.1640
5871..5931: 0.1708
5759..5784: 0.1676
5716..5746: 0.1636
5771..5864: 0.1632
